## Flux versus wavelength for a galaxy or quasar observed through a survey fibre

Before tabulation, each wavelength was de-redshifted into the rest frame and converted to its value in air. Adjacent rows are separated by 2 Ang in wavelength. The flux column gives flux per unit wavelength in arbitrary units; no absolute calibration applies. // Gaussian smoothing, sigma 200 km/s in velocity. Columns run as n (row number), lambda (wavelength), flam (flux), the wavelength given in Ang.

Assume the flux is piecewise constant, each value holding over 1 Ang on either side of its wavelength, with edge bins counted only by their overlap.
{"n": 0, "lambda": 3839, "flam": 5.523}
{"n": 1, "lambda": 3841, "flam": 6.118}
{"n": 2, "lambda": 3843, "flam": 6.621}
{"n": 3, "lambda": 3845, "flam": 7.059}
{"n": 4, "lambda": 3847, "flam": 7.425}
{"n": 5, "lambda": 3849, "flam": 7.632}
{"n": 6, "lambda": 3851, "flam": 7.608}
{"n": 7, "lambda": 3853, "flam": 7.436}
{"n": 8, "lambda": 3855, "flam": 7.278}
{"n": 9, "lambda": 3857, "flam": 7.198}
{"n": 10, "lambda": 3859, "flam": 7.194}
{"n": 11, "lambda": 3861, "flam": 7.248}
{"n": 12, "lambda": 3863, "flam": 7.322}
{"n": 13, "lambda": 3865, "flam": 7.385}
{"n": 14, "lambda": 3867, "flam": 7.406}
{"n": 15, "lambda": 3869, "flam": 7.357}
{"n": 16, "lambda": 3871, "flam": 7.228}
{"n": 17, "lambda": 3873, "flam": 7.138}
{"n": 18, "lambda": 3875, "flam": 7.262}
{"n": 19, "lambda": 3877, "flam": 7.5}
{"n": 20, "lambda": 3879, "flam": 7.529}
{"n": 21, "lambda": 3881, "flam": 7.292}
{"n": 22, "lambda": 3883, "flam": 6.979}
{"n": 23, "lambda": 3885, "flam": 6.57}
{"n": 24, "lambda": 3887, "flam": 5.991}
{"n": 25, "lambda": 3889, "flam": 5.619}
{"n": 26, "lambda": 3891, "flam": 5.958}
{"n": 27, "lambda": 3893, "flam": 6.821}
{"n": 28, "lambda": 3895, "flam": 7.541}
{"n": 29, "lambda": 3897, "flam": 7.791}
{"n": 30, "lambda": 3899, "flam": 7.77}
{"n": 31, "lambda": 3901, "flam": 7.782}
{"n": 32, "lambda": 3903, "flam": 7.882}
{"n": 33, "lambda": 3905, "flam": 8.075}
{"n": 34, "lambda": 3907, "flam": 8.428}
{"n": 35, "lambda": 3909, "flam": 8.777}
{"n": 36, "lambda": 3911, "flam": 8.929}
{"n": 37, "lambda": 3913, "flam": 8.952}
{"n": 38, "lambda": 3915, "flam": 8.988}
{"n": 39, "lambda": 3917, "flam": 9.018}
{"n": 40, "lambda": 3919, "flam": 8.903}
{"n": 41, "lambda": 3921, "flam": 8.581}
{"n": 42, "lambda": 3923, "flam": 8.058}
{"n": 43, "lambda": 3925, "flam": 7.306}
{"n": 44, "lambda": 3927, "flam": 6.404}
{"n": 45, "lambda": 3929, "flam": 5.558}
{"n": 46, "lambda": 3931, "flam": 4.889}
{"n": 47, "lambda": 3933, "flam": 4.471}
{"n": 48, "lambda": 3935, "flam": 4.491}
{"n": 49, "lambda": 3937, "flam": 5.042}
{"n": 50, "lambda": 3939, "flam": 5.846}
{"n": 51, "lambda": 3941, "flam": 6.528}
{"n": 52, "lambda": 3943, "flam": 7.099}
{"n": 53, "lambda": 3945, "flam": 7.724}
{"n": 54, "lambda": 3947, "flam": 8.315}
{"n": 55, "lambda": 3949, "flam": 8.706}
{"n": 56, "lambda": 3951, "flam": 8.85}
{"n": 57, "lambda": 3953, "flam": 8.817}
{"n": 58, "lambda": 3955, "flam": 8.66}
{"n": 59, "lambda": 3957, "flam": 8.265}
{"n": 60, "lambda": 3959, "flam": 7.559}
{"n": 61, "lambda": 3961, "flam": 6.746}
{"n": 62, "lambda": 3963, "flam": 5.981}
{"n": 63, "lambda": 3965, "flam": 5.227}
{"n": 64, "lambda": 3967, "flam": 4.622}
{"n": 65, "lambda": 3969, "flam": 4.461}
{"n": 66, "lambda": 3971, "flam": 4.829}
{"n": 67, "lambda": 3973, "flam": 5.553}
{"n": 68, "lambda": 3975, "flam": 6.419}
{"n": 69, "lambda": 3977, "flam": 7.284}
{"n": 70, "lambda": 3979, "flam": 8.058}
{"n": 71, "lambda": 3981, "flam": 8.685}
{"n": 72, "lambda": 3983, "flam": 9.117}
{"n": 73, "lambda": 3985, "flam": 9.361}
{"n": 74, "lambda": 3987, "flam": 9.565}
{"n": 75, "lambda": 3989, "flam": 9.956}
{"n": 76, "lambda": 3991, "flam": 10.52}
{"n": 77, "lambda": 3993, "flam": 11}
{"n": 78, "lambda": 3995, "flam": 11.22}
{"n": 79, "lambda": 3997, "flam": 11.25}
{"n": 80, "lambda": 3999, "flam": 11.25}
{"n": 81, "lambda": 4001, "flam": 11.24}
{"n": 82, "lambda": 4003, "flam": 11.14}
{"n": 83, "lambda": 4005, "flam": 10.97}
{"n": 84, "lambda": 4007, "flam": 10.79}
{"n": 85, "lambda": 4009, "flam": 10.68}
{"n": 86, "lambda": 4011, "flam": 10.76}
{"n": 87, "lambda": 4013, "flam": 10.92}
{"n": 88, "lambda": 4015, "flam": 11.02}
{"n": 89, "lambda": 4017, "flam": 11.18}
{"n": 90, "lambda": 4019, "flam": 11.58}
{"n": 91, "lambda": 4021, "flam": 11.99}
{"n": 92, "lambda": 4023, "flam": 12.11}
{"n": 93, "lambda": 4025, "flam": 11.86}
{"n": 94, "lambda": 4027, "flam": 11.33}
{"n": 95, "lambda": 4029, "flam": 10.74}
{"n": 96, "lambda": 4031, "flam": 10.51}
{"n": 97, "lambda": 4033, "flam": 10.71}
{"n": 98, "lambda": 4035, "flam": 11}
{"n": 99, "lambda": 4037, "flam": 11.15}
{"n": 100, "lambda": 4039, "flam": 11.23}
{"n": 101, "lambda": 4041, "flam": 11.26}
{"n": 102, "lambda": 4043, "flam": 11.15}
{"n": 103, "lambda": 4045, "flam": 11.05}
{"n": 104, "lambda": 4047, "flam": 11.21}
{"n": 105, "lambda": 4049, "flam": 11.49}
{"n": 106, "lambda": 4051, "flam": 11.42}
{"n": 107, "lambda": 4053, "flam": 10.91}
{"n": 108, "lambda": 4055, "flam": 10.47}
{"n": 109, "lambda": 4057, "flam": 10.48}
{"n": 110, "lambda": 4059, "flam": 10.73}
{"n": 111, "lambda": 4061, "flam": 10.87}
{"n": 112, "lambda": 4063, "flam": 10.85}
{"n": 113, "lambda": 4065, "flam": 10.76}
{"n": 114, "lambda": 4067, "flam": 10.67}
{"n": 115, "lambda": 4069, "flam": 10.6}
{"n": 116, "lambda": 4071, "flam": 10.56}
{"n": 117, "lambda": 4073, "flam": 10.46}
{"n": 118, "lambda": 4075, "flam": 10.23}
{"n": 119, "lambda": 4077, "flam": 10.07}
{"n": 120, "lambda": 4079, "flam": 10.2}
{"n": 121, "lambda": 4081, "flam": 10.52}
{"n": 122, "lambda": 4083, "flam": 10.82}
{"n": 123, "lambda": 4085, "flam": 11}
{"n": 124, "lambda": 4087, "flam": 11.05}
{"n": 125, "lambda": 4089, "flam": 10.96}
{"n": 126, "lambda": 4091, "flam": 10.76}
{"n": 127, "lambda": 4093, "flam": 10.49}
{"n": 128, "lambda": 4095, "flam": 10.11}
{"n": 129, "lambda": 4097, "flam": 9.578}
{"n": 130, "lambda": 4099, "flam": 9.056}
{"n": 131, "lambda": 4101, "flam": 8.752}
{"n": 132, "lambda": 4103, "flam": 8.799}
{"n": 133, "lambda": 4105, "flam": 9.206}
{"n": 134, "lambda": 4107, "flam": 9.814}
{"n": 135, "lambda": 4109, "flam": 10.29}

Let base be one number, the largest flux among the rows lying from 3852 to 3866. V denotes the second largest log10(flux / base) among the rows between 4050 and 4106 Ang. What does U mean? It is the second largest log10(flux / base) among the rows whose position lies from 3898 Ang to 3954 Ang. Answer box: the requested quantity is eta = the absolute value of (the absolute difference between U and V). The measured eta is 0.09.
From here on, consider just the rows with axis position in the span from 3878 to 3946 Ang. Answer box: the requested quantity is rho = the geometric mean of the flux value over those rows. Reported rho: 7.0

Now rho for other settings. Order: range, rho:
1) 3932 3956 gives 6.8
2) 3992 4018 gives 11.0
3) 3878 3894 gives 6.6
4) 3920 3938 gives 5.9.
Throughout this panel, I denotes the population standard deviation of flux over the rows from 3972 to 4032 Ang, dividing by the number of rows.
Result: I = 1.6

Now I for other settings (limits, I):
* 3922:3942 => 1.1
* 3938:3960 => 1.0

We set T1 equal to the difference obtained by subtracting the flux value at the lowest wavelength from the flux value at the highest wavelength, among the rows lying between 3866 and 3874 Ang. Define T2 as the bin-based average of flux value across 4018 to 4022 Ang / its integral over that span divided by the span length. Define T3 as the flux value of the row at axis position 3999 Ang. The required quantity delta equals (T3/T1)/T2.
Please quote -4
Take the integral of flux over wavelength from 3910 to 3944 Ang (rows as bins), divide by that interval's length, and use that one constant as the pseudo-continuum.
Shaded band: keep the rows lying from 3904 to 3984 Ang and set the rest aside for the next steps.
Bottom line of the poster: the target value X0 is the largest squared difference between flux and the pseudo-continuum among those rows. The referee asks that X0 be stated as 6.5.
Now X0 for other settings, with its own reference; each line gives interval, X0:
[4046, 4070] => 20.1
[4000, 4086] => 26.1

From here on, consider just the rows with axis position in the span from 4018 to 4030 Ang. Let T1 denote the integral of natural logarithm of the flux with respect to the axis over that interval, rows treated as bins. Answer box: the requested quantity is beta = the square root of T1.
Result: 5.42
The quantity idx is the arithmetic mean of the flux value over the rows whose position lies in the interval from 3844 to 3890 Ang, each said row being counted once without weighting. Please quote 7.2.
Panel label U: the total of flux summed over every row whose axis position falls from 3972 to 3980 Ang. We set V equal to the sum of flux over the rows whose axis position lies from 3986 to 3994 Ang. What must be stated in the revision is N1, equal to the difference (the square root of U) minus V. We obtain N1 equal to -36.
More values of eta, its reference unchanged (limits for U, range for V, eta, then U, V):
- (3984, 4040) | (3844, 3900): 0.19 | 0.207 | 0.019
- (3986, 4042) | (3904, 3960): 0.13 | 0.207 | 0.082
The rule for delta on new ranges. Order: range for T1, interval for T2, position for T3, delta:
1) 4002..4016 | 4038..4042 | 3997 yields -8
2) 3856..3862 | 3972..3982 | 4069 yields 29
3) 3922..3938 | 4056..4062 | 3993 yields 0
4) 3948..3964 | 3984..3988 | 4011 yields 0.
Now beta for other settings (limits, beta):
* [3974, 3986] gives 5.01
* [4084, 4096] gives 5.34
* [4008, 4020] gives 5.37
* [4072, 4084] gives 5.30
